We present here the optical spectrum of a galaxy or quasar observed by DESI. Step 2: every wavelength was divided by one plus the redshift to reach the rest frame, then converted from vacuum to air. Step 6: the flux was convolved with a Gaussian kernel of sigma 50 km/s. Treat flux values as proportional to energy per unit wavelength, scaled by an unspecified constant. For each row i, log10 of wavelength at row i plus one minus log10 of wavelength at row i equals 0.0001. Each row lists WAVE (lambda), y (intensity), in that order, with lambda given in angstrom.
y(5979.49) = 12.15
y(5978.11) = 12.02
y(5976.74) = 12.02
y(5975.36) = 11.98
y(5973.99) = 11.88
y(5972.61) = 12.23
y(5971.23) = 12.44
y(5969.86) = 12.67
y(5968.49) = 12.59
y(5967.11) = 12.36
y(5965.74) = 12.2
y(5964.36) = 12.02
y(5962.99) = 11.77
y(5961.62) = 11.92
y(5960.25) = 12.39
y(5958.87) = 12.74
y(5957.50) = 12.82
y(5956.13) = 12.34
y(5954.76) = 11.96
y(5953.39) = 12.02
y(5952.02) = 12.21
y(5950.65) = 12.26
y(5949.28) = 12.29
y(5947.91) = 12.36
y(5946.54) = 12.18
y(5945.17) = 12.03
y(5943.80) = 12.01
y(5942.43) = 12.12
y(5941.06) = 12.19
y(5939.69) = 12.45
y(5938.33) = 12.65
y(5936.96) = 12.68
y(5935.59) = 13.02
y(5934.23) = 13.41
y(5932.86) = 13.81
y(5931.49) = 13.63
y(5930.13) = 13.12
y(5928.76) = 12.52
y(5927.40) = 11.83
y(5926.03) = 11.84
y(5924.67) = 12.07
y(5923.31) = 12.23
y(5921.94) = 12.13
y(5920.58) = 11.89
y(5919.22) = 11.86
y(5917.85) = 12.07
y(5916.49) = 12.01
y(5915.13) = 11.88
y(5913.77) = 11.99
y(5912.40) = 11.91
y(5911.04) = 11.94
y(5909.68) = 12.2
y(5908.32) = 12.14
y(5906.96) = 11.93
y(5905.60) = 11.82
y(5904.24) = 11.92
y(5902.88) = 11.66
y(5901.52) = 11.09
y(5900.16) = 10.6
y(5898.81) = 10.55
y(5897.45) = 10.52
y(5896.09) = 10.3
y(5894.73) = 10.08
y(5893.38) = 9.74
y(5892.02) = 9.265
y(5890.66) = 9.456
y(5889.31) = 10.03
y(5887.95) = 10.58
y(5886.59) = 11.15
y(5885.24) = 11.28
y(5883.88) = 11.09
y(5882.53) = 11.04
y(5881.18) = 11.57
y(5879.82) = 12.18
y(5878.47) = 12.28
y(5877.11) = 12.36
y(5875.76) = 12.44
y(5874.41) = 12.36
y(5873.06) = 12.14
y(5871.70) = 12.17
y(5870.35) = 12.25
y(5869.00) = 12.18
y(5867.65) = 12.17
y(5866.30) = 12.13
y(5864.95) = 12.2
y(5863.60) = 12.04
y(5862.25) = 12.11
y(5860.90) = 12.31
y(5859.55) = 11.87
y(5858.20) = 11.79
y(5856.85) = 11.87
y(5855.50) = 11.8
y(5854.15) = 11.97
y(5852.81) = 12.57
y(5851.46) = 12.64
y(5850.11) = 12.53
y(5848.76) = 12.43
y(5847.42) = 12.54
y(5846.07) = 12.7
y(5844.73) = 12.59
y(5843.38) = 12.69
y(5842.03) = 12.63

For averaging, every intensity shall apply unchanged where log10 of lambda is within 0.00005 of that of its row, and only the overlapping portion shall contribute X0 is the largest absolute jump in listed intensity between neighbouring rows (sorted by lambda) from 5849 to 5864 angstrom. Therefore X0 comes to 0.60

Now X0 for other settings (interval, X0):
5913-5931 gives 0.69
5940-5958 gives 0.48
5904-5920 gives 0.26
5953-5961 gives 0.48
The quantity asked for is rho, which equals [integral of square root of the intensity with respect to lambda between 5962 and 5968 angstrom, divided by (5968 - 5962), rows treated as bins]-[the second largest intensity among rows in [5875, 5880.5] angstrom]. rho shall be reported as -8.9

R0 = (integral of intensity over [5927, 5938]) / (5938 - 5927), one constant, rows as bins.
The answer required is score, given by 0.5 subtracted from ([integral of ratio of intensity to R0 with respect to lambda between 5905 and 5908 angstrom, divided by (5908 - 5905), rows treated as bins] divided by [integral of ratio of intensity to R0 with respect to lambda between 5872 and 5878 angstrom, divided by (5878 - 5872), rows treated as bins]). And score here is 0.468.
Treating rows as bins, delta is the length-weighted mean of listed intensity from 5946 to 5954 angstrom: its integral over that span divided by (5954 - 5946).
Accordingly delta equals 12.2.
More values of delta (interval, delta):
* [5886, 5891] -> 10.3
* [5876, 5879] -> 12.3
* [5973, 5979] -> 12.0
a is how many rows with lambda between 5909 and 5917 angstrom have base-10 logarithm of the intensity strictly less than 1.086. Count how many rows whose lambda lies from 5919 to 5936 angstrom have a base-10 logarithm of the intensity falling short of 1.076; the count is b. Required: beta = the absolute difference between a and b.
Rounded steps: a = 5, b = 4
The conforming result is 1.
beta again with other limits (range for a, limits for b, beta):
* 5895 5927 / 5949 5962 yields 21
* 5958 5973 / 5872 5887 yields 2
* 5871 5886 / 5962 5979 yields 5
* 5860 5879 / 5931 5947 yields 7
